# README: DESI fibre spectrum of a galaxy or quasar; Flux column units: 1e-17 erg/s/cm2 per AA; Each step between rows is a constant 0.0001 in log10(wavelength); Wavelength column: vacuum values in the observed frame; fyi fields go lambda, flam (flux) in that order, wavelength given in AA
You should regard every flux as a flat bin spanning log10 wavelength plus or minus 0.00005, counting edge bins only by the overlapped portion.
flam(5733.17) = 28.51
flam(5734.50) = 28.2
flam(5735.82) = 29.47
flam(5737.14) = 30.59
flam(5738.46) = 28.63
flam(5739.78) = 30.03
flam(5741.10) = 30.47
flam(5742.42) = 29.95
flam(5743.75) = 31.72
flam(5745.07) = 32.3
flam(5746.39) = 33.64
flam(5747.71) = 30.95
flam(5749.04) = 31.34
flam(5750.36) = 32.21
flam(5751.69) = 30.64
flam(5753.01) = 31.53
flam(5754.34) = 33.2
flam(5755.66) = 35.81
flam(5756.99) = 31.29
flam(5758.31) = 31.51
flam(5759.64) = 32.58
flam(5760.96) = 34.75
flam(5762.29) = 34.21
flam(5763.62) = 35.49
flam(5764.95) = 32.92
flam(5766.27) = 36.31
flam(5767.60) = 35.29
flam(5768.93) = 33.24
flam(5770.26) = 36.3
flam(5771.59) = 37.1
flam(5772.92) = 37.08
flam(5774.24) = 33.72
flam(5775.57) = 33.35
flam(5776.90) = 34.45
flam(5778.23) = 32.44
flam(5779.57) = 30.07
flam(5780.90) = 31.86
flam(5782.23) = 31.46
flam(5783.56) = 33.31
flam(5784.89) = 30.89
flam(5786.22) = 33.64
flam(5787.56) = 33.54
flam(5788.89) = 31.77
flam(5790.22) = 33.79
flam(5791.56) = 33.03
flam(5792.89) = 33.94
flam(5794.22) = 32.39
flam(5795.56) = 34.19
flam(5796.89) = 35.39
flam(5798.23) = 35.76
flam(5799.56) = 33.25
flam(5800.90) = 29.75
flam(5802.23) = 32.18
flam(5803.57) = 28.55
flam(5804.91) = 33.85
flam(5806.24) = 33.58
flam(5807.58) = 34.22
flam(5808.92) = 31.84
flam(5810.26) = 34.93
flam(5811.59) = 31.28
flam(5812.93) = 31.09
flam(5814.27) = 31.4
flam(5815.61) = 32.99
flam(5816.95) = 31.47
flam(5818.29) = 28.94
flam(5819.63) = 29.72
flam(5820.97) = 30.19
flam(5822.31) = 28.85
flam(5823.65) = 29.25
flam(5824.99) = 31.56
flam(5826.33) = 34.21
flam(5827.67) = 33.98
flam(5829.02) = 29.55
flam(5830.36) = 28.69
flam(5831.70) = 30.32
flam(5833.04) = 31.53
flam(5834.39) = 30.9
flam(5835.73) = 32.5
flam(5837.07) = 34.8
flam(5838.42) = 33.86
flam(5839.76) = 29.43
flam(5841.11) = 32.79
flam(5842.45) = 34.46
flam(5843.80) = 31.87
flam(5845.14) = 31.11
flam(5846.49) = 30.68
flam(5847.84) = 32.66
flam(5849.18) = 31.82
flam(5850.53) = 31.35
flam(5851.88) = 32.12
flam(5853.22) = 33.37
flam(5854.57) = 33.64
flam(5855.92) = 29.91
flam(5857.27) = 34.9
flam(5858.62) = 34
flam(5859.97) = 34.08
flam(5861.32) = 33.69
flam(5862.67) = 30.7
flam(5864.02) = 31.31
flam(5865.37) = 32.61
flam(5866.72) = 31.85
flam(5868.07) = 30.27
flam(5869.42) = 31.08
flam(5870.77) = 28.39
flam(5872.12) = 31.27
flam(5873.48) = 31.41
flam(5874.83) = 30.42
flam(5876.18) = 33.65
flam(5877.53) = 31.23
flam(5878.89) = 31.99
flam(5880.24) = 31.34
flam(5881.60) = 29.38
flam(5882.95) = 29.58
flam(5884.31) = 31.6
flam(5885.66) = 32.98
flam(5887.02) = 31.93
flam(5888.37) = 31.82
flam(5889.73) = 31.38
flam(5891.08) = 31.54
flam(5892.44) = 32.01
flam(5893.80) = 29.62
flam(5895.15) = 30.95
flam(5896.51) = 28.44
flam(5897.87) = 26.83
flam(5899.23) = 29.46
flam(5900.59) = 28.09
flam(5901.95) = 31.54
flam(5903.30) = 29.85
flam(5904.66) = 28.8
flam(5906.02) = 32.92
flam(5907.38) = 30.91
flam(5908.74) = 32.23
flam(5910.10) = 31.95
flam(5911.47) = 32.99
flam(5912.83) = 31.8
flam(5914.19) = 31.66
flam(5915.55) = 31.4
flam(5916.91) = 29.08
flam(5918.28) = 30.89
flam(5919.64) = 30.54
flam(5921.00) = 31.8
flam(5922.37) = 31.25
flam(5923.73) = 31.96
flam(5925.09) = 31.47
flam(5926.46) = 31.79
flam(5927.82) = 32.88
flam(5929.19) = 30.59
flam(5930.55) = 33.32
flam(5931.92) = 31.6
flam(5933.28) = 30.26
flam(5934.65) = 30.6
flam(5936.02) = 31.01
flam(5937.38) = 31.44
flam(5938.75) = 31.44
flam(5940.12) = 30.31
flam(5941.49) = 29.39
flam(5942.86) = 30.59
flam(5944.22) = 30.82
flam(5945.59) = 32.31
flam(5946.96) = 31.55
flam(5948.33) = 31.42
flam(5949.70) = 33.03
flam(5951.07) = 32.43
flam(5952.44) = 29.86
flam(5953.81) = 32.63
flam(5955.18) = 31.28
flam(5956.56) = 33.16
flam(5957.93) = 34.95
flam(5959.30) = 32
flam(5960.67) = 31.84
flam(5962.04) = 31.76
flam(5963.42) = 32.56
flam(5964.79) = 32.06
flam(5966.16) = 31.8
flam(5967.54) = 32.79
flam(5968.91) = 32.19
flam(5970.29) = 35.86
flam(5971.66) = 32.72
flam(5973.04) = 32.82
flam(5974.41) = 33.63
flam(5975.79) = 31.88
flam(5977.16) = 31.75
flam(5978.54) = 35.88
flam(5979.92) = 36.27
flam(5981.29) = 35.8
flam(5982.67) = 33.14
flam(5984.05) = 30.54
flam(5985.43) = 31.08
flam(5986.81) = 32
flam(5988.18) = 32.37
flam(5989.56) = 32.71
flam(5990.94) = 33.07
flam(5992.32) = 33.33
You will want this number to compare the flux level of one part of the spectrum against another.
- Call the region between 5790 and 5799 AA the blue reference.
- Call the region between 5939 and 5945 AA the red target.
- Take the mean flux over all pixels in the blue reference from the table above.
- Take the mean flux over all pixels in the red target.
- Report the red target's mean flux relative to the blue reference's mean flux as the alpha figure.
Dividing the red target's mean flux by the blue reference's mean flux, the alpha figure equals 0.89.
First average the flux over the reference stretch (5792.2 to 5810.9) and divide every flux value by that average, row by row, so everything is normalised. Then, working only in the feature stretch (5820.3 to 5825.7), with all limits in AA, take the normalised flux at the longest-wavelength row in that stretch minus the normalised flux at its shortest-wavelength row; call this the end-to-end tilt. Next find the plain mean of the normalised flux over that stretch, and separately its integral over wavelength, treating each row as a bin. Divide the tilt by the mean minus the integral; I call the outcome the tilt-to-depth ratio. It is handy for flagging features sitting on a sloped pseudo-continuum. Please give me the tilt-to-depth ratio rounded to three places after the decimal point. -0.010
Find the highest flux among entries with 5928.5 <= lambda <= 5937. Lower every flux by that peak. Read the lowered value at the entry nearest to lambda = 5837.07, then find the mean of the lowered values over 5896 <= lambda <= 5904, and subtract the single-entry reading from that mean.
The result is -5.8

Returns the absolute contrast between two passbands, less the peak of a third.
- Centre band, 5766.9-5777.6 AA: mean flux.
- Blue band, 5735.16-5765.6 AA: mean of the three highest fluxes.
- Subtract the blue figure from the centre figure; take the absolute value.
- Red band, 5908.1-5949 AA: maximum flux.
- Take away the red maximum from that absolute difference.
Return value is -33.0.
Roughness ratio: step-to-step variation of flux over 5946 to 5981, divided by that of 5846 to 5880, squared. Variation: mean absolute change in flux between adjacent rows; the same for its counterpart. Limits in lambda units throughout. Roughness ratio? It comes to 0.8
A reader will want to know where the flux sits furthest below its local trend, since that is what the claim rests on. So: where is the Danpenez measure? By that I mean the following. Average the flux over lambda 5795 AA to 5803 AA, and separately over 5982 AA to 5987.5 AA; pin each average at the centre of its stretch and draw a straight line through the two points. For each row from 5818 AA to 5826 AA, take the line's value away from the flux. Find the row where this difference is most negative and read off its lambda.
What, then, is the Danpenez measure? 5822.31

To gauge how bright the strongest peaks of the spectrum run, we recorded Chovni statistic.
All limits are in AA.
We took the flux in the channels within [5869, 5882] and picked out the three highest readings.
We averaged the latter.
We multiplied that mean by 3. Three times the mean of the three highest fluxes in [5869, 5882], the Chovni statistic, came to 97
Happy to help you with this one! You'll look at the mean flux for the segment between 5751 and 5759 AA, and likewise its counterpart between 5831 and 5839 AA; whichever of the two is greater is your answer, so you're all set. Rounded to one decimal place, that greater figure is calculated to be 32.3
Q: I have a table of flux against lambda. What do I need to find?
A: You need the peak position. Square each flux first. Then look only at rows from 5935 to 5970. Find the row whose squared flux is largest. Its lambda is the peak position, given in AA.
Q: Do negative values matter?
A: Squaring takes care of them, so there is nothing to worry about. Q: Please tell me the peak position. 5957.93 AA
